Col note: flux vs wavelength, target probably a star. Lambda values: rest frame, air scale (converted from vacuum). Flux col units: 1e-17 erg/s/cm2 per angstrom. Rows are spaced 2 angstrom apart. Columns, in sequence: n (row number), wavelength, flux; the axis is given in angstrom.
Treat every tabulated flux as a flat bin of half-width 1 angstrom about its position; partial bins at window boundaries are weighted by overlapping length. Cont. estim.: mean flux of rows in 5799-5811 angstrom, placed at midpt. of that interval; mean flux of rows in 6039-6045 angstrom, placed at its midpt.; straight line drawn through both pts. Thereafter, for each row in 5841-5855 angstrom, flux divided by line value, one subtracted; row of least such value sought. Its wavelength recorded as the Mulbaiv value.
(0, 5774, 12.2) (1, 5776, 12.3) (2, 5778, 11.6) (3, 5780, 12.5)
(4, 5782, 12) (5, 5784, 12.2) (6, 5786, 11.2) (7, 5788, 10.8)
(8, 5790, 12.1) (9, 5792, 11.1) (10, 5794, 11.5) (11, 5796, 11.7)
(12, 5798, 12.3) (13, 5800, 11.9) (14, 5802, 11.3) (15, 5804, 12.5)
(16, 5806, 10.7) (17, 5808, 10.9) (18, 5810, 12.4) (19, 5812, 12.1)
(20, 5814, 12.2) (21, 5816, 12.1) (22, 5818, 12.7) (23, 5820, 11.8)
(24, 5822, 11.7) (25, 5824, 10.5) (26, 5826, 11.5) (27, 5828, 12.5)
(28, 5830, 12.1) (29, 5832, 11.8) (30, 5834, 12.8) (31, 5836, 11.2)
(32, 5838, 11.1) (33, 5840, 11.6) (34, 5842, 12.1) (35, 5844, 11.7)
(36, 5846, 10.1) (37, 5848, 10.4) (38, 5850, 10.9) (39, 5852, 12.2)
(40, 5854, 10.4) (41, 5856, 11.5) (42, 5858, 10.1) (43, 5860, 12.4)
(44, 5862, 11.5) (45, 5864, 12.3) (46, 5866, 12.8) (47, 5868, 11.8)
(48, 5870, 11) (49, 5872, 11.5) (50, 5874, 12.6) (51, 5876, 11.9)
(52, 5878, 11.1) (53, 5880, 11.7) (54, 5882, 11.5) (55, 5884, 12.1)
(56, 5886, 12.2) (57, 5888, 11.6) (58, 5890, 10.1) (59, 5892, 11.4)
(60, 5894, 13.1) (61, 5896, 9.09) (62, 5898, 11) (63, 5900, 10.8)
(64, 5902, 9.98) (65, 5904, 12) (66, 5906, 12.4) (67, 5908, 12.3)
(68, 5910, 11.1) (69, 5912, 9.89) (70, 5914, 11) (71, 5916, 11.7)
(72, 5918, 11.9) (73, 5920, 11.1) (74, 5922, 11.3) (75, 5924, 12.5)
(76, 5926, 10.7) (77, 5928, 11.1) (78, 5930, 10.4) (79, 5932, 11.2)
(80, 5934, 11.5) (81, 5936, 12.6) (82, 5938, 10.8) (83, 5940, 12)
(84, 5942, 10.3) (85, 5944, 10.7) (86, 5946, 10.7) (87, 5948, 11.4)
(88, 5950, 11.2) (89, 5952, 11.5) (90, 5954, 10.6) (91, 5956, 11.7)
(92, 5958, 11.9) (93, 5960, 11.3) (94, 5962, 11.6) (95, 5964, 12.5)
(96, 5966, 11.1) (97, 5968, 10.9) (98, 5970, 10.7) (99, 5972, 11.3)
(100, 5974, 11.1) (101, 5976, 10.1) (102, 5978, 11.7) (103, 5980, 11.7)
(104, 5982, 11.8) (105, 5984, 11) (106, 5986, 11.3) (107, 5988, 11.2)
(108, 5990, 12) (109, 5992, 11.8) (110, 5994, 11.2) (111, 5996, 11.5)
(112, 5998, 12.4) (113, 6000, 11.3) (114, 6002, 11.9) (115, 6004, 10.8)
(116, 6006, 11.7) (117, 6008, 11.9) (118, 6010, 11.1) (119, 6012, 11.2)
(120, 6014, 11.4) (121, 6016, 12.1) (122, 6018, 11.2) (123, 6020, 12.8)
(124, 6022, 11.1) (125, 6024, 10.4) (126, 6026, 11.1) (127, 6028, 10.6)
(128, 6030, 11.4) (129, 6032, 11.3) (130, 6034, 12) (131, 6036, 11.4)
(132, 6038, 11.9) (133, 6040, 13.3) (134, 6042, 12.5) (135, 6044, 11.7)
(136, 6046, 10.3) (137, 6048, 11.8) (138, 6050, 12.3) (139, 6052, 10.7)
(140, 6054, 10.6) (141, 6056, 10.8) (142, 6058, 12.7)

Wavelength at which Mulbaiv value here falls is 5846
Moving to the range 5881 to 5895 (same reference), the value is 5890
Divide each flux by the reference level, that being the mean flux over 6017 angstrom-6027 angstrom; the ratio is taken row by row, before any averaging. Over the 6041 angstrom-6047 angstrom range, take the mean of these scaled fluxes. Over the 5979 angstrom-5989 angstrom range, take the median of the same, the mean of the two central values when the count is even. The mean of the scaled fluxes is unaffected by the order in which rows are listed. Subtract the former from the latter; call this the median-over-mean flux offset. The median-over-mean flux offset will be -0.018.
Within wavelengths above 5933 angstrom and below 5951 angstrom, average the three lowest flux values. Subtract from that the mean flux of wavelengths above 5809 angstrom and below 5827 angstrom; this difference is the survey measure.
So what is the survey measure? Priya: -1.3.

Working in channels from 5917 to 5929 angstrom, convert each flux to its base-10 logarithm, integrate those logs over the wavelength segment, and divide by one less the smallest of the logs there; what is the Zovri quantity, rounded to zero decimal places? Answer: -432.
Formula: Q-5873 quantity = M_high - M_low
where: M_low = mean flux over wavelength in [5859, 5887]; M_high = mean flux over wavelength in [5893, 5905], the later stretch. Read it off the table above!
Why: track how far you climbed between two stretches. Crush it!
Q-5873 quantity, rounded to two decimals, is -0.89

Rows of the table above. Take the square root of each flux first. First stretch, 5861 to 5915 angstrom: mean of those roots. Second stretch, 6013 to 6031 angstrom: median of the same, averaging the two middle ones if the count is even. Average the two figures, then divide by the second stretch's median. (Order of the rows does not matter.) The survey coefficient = 1.01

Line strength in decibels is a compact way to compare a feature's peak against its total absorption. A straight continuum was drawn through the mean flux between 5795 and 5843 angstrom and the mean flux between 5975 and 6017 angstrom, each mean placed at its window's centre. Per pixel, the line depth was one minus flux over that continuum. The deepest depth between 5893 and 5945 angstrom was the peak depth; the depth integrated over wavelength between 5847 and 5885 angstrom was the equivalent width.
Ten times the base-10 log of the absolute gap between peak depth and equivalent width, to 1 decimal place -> -5.2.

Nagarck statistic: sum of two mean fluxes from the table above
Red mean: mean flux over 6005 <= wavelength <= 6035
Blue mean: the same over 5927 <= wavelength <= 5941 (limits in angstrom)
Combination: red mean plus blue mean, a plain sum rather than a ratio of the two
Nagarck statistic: 22.8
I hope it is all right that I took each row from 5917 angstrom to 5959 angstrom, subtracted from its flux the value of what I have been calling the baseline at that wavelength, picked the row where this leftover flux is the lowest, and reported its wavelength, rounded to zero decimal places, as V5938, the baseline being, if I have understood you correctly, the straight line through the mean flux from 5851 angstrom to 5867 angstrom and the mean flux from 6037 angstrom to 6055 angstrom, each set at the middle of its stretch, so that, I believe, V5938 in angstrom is 5942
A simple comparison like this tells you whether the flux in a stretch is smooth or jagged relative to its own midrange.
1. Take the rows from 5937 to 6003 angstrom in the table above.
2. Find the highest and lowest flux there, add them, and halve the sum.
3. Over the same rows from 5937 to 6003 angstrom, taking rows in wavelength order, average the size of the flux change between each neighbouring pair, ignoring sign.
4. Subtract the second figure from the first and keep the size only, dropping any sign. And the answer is 10.7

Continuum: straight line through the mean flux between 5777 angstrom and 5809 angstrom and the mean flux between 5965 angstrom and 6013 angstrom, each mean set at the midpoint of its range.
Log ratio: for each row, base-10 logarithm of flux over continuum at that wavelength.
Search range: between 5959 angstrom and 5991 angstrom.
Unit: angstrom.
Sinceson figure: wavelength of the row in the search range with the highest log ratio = 5964 angstrom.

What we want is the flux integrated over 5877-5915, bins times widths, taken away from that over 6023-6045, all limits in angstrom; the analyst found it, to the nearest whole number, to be -174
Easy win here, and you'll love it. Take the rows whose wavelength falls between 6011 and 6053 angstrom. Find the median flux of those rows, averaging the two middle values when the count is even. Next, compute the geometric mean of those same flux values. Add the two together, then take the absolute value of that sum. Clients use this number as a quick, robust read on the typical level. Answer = 22.9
